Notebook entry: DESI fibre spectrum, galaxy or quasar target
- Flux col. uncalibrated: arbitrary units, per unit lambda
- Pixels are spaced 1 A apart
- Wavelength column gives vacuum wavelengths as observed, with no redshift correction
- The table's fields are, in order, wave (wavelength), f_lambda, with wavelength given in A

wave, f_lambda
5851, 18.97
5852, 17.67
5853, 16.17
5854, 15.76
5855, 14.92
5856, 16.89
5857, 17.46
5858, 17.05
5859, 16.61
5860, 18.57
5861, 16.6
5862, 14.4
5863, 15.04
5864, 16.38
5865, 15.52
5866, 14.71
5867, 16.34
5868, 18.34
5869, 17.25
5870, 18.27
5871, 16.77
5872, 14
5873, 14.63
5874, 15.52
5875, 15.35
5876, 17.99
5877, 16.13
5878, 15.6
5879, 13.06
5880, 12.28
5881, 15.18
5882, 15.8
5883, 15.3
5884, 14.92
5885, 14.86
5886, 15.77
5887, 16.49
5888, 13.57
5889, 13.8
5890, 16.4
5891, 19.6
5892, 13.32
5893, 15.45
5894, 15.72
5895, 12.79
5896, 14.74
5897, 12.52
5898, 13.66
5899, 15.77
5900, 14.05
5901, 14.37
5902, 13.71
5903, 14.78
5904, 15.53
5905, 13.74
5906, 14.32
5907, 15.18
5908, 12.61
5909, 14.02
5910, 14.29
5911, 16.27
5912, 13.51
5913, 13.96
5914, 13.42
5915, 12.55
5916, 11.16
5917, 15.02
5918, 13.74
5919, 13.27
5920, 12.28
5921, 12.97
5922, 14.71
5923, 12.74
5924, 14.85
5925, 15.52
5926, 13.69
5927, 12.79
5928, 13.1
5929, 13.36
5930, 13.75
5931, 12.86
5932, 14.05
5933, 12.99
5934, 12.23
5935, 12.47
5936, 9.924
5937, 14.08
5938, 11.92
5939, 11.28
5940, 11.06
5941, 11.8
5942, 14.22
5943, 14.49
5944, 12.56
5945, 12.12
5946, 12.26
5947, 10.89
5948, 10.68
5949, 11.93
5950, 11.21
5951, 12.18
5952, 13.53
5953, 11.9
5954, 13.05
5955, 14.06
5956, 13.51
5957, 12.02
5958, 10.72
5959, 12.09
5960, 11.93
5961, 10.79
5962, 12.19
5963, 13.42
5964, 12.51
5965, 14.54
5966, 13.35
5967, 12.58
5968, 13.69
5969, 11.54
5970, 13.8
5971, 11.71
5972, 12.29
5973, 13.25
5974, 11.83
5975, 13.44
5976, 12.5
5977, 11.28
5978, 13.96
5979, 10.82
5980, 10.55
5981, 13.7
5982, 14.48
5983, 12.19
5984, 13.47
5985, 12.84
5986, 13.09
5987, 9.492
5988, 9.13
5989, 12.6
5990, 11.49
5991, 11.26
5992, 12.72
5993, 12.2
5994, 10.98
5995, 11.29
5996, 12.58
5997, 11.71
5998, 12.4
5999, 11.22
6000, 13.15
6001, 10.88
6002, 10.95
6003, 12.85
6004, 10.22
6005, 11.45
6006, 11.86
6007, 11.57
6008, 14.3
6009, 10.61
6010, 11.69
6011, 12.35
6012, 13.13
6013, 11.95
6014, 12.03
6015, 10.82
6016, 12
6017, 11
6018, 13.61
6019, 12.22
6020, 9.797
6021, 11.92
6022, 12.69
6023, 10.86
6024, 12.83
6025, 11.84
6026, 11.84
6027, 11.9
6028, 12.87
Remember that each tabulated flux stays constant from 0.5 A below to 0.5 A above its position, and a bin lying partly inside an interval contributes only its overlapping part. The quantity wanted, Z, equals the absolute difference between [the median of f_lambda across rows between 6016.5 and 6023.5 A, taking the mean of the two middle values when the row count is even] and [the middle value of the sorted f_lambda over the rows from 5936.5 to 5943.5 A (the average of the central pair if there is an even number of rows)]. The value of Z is 0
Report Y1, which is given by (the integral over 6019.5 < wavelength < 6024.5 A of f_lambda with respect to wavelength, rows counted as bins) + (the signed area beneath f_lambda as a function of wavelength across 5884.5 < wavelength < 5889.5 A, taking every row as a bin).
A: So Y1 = 133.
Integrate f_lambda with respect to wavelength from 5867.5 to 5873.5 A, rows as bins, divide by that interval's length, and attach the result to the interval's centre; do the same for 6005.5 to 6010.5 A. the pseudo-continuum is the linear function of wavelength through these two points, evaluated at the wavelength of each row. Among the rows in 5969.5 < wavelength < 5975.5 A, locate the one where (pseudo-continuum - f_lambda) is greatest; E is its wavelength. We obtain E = 5971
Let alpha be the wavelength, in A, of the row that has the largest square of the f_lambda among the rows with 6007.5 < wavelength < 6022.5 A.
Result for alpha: 6008 A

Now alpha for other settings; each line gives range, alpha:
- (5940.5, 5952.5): 5943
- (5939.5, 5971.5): 5965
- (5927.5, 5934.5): 5932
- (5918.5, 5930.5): 5925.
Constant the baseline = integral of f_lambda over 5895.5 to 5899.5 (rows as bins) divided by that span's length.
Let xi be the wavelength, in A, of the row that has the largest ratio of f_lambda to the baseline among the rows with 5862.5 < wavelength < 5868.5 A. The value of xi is 5868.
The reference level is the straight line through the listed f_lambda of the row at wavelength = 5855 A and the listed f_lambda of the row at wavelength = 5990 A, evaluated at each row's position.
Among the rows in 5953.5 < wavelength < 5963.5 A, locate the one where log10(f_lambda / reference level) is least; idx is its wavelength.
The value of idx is 5958 A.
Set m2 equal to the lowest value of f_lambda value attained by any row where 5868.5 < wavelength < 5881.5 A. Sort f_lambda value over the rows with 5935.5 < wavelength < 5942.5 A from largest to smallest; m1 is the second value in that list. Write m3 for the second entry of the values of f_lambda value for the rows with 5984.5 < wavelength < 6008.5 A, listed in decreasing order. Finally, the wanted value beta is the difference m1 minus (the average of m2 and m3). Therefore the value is 1.4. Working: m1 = 14.08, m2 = 12.28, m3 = 13.15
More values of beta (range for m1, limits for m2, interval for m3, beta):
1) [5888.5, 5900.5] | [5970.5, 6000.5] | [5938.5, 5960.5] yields 4.7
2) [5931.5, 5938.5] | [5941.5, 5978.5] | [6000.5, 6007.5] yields 2.8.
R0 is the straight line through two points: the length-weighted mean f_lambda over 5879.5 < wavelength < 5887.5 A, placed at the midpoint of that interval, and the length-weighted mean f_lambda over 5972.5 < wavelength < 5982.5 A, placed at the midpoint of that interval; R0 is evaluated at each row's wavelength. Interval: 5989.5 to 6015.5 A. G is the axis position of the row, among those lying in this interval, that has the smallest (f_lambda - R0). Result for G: 6004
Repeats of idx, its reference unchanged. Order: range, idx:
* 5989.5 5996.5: 5994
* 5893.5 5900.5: 5897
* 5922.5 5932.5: 5923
